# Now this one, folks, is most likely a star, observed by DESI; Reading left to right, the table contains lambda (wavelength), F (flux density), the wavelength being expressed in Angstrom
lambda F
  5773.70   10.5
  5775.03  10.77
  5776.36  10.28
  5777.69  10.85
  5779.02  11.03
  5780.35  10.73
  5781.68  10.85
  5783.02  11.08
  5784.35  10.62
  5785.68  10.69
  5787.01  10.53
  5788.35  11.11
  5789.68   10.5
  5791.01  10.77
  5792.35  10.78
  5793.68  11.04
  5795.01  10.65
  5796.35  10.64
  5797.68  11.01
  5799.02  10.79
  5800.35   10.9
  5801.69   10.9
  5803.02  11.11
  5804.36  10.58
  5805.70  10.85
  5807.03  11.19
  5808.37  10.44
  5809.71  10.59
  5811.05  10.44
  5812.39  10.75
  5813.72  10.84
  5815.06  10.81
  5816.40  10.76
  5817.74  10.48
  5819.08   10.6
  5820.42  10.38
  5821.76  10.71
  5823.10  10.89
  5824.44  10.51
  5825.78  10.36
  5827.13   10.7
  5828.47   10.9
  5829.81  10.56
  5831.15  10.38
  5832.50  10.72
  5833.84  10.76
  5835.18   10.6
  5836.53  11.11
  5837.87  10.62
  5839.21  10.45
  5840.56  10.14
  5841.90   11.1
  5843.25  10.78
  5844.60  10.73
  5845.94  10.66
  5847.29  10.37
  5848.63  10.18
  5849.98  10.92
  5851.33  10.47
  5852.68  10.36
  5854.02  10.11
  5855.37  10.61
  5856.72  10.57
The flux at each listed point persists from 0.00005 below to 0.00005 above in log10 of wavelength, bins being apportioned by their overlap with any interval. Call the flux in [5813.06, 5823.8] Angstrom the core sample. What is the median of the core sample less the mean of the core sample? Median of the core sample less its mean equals 0.05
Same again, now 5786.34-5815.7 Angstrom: 0.00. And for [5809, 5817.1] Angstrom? 0.06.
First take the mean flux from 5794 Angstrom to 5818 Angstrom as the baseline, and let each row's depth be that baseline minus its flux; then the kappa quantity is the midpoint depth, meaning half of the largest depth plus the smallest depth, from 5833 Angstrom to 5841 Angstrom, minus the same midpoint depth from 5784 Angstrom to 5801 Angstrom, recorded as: 0.18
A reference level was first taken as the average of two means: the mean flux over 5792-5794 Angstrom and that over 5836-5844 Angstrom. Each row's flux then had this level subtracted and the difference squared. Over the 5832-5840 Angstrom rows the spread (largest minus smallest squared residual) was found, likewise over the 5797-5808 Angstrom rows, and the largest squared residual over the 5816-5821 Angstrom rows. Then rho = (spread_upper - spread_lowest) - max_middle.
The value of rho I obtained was -0.20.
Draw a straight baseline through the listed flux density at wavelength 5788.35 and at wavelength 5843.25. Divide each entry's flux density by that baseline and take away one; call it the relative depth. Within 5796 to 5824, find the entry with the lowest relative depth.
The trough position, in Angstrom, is 5808.37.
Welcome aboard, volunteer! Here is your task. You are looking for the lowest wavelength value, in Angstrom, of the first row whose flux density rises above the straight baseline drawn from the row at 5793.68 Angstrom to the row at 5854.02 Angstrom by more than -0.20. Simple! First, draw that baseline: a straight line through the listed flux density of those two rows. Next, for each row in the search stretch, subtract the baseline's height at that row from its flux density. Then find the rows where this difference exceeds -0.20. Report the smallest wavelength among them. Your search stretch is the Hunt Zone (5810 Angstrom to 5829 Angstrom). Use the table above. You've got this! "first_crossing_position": 5812.39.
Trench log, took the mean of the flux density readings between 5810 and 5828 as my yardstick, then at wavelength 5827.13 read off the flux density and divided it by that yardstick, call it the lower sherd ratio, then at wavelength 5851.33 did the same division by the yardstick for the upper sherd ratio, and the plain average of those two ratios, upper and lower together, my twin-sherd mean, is 1.00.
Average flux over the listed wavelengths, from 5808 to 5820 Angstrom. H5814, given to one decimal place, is 10.6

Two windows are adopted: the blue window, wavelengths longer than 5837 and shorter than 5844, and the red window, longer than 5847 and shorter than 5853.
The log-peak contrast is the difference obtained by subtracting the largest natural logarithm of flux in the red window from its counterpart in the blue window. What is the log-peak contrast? 0.016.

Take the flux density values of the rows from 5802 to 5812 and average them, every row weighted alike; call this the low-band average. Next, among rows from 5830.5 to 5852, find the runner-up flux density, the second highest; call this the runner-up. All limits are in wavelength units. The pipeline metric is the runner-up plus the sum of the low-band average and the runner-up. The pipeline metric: 32.9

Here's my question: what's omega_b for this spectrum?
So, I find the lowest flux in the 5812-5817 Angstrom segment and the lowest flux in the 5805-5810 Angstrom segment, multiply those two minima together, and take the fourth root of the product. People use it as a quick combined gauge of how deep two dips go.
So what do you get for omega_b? 3.25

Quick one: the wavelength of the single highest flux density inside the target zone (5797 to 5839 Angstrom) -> 5807.03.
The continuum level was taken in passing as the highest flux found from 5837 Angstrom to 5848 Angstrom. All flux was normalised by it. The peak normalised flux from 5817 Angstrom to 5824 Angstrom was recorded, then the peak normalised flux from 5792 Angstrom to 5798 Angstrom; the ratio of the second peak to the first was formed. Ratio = 1.01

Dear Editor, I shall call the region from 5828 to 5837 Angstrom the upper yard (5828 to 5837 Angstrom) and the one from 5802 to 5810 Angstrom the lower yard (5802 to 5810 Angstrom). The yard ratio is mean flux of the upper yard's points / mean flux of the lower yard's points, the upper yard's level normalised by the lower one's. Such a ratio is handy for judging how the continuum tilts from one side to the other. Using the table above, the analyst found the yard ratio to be 0.99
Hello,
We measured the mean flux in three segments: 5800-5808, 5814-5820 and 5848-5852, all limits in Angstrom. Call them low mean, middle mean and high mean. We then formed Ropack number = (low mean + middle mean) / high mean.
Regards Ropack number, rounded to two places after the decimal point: 2.05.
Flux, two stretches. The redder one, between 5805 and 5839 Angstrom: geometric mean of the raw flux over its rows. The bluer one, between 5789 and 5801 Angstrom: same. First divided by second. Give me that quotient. 0.990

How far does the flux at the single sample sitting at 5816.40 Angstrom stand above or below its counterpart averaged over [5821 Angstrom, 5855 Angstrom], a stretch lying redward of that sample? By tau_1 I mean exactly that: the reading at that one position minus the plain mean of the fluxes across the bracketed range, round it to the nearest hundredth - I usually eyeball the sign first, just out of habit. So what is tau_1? 0.16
